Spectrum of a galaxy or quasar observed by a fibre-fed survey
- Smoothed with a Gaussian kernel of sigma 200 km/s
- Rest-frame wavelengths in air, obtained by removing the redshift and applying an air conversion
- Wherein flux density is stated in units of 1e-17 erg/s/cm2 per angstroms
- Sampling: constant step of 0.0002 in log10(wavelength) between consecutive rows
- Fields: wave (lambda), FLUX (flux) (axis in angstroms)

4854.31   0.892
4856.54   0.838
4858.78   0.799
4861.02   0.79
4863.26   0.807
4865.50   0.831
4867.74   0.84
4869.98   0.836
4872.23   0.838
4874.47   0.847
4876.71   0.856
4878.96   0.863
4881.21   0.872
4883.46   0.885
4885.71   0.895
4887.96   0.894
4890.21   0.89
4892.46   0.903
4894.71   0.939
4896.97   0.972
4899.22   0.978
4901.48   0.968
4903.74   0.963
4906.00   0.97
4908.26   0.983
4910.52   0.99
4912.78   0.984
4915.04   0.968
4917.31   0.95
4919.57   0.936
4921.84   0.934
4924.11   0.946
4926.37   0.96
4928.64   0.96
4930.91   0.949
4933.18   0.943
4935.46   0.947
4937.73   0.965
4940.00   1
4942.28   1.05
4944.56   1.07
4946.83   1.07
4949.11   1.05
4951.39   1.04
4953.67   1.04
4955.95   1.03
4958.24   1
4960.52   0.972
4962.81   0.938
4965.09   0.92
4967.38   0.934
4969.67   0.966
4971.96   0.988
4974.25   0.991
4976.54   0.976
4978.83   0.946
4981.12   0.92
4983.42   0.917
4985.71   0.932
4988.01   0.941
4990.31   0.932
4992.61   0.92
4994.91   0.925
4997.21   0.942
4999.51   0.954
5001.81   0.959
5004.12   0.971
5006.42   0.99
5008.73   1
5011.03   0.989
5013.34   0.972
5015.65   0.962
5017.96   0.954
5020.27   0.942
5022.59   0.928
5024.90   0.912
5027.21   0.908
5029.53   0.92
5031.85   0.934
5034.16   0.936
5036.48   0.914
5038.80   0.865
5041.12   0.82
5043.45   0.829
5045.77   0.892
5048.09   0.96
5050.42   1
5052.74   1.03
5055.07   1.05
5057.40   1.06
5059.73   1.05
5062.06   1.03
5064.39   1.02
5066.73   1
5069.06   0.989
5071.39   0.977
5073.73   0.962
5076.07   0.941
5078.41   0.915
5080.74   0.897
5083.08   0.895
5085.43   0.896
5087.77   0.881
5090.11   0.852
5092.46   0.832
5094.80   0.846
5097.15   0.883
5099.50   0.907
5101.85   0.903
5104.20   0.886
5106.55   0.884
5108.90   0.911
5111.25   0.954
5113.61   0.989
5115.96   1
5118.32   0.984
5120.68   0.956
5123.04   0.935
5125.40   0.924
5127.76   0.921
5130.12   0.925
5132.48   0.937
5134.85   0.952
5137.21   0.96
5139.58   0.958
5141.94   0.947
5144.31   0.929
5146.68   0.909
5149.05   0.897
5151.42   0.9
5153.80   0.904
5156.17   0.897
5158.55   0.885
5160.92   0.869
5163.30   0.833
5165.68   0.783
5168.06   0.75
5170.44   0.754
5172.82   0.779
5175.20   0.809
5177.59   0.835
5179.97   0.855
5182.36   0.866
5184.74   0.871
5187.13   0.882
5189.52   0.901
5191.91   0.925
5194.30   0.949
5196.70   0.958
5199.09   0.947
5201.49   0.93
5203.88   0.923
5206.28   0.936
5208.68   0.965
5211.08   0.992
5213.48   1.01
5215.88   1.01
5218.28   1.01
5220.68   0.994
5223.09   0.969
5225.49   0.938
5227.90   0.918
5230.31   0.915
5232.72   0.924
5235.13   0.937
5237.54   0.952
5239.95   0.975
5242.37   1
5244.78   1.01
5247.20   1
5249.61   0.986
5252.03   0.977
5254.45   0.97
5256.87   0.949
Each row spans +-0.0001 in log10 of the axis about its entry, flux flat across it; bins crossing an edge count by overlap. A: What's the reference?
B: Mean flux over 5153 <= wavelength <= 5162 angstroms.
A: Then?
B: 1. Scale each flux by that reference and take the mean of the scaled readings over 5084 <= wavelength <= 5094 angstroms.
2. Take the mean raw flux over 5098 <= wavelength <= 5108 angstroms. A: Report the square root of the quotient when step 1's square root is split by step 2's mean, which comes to 1.050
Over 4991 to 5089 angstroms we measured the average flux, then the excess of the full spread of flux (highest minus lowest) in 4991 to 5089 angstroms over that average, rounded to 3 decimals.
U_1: -0.710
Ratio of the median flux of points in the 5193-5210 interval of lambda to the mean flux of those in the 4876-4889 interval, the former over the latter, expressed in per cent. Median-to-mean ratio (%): 108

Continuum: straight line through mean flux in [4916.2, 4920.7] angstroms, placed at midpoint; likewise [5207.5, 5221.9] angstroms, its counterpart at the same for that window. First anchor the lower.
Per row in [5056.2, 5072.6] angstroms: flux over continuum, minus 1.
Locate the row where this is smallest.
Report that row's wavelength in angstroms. 5071.39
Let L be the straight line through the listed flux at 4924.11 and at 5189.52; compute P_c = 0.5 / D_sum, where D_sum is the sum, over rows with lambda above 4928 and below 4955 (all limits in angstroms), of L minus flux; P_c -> -0.7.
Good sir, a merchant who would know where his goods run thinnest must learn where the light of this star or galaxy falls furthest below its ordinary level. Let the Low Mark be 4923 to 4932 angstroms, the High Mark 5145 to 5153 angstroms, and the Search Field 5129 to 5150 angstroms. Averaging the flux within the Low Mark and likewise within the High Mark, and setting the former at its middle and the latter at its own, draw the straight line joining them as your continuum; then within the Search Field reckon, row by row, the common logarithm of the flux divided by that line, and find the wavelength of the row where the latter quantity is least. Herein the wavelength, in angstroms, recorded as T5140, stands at 5149.05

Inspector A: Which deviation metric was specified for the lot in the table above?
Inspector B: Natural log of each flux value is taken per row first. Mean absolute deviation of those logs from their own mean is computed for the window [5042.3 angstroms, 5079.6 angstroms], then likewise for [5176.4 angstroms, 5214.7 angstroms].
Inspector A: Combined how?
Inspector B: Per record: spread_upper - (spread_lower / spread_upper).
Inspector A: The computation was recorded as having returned -1.1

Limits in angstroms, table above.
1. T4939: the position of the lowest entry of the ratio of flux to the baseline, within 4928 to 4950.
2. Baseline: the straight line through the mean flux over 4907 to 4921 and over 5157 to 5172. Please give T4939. 4933.18 angstroms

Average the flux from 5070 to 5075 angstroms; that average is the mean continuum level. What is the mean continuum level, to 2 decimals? 0.97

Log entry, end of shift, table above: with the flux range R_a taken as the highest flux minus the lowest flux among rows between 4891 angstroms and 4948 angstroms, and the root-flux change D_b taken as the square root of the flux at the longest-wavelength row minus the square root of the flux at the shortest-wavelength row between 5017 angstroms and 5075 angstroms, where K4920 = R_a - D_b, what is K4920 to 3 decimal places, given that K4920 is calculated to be 0.163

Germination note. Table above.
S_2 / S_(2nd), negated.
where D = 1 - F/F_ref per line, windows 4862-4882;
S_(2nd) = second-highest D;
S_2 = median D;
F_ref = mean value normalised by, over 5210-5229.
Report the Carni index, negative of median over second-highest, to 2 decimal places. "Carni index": -0.94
